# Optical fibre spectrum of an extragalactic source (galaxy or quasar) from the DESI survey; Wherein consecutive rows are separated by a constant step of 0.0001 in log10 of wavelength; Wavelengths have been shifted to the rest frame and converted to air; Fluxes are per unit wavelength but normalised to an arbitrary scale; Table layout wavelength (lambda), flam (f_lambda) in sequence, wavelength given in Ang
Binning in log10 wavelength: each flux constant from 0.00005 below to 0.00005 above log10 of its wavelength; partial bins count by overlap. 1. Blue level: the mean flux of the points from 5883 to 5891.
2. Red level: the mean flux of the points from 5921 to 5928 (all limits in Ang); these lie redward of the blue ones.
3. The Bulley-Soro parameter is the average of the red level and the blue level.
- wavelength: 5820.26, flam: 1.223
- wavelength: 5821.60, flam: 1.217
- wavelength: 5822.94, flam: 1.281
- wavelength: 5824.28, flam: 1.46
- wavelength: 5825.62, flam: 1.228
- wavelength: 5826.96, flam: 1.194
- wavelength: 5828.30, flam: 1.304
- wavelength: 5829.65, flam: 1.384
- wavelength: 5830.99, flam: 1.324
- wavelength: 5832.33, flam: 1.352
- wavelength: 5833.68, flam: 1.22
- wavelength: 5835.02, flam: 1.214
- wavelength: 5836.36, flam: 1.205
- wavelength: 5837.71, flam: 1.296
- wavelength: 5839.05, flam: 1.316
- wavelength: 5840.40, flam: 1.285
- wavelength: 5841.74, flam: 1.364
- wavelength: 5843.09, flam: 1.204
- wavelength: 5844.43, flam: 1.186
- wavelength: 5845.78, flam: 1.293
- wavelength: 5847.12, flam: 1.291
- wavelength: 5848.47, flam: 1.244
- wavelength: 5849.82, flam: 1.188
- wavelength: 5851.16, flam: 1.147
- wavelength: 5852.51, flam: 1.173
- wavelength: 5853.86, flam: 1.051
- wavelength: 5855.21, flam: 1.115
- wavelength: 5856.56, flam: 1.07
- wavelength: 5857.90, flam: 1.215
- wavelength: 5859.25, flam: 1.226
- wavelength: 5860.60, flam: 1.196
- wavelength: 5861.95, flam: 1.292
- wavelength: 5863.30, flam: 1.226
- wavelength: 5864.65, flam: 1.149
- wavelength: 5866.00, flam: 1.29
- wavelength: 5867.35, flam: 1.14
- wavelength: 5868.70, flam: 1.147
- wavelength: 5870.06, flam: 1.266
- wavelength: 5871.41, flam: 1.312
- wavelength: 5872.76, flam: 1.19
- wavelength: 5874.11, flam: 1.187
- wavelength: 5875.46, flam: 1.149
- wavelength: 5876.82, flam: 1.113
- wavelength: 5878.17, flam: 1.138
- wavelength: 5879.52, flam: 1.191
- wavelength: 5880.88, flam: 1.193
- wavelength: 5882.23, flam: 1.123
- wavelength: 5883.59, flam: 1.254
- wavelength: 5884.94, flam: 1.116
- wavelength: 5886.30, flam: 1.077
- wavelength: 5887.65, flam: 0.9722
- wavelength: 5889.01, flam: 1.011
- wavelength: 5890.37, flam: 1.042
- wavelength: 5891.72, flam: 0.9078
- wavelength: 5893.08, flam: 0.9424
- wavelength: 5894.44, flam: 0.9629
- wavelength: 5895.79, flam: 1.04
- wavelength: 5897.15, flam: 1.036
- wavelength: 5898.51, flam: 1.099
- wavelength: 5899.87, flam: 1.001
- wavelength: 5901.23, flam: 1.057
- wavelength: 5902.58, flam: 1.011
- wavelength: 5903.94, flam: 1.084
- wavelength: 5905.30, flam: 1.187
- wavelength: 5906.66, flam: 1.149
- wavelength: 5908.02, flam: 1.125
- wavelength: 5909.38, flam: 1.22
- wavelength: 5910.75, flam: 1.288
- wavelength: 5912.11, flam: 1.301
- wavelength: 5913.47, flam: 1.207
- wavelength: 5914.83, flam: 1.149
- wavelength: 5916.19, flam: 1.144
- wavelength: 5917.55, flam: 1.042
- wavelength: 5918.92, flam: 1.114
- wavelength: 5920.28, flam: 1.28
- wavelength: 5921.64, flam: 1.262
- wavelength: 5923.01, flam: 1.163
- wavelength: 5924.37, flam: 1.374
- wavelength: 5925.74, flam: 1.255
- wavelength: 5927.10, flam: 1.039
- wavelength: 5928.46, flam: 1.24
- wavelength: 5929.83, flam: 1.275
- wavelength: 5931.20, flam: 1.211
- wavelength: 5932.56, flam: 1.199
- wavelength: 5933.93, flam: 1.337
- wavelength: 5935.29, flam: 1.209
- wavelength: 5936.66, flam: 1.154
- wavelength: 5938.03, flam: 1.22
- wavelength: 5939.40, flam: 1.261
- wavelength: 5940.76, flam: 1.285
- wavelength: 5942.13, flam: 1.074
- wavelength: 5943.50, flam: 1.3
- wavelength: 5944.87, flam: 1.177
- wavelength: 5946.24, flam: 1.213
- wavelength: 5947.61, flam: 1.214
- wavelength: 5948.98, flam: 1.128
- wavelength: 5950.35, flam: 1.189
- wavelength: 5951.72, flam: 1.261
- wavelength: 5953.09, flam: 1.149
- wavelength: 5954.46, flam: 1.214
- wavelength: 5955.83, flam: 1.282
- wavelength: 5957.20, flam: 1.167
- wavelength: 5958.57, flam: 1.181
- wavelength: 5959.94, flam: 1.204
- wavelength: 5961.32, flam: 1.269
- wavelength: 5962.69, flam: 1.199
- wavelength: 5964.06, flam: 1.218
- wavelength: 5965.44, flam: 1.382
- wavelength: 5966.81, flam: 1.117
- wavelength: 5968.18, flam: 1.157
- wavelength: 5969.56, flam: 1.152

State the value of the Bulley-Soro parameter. 1.15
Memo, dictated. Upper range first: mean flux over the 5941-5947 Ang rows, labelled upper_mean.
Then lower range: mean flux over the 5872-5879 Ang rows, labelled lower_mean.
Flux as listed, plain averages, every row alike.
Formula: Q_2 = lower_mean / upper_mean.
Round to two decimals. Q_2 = 0.97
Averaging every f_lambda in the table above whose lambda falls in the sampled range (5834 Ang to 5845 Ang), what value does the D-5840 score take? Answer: 1.26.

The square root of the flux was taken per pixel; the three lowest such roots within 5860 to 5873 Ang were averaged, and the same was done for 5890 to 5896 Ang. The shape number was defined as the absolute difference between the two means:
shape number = 0.10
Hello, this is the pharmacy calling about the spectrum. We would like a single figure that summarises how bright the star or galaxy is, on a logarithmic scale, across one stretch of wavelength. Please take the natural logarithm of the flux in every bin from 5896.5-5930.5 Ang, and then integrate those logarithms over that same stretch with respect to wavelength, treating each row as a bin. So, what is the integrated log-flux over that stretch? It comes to 5.0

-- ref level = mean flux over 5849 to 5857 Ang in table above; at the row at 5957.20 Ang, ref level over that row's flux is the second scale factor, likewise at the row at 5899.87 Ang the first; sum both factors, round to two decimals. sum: 2.09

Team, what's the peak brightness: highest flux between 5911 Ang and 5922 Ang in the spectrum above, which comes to 1.301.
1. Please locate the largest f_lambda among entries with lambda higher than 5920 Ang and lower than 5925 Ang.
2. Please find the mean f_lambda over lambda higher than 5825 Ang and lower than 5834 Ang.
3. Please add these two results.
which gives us 2.66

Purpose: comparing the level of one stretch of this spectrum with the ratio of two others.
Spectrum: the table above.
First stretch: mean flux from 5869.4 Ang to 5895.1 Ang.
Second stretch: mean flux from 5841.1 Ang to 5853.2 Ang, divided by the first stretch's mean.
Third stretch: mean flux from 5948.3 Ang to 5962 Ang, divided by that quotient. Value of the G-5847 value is 1.09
